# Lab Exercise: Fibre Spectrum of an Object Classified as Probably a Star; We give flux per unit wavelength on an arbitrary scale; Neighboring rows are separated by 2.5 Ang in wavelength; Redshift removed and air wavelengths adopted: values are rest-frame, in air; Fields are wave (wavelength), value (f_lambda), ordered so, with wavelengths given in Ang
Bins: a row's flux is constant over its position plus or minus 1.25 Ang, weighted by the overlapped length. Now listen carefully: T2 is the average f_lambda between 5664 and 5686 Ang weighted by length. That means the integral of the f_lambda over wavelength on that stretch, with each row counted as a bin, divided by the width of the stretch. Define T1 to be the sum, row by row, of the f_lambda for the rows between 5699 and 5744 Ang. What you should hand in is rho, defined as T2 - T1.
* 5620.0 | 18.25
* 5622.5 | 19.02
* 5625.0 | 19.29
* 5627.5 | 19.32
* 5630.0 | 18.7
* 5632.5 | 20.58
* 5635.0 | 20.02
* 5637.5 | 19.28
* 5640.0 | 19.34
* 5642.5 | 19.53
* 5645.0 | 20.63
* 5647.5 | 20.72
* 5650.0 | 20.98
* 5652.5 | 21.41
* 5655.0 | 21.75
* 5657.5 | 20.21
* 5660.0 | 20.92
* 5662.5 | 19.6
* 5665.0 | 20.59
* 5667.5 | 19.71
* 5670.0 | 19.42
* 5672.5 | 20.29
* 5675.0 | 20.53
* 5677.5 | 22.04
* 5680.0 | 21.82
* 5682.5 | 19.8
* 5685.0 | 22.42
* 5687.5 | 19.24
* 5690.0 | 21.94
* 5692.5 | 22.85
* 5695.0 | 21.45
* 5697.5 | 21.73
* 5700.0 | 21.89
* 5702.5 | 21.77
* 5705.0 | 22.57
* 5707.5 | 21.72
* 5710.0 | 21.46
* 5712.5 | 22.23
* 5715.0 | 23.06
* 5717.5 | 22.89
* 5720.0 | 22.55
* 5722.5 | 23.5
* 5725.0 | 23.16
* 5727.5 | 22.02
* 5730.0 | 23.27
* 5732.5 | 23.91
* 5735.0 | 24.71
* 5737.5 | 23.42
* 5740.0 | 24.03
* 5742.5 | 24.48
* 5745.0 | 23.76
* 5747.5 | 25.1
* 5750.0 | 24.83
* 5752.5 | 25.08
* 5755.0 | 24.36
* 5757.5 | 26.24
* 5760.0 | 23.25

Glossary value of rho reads -392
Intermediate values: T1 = 413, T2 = 20.7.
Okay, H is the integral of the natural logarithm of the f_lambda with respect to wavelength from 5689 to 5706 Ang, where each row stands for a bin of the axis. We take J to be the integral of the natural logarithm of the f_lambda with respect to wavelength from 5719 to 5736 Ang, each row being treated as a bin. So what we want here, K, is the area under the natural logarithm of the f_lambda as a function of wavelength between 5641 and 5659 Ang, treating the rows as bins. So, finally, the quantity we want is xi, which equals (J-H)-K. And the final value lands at -53.6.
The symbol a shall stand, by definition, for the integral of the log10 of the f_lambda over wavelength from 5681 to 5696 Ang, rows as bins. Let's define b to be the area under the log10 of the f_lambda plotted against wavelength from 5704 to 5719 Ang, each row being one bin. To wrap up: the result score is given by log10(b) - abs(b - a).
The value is 0.99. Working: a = 19.9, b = 20.2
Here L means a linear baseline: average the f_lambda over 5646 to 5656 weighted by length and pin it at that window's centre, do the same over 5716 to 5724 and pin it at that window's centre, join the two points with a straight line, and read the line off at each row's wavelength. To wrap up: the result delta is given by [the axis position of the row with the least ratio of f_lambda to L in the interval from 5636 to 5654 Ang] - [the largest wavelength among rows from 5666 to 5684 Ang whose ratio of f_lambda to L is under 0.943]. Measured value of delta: -42.5 Ang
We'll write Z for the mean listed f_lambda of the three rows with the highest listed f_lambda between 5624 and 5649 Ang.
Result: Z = 20.6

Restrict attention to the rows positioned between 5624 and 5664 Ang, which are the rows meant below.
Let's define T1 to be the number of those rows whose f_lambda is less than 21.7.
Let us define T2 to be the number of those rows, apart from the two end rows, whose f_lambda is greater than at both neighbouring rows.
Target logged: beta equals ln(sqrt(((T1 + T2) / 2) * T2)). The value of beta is 1.8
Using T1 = 15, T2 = 4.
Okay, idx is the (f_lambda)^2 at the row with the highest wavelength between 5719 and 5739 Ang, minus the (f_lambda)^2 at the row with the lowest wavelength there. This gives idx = 40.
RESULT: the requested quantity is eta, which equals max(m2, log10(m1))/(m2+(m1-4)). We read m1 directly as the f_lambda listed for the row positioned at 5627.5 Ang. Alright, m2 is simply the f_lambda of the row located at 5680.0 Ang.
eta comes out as 0.59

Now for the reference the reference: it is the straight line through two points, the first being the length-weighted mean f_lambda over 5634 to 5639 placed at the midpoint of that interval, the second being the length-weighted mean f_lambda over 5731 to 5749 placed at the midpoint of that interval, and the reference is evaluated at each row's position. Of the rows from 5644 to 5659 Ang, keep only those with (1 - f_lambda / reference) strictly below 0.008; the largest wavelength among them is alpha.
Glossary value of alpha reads 5655.0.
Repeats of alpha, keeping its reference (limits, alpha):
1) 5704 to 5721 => 5715.0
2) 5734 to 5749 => 5747.5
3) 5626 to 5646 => 5645.0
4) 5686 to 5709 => 5705.0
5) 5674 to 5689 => 5685.0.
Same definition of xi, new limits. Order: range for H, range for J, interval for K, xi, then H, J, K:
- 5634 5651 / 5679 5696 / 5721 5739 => -55.7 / 51.0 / 52.0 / 56.8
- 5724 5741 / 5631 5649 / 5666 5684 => -54.1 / 53.7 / 53.9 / 54.4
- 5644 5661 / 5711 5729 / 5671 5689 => -50.1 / 51.7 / 56.2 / 54.7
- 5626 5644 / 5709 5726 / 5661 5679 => -54.6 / 53.5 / 53.1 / 54.2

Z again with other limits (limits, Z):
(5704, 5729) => 23.2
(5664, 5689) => 22.1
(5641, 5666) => 21.4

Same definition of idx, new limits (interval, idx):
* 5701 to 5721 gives 35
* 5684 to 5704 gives -29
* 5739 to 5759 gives 111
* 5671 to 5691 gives 70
